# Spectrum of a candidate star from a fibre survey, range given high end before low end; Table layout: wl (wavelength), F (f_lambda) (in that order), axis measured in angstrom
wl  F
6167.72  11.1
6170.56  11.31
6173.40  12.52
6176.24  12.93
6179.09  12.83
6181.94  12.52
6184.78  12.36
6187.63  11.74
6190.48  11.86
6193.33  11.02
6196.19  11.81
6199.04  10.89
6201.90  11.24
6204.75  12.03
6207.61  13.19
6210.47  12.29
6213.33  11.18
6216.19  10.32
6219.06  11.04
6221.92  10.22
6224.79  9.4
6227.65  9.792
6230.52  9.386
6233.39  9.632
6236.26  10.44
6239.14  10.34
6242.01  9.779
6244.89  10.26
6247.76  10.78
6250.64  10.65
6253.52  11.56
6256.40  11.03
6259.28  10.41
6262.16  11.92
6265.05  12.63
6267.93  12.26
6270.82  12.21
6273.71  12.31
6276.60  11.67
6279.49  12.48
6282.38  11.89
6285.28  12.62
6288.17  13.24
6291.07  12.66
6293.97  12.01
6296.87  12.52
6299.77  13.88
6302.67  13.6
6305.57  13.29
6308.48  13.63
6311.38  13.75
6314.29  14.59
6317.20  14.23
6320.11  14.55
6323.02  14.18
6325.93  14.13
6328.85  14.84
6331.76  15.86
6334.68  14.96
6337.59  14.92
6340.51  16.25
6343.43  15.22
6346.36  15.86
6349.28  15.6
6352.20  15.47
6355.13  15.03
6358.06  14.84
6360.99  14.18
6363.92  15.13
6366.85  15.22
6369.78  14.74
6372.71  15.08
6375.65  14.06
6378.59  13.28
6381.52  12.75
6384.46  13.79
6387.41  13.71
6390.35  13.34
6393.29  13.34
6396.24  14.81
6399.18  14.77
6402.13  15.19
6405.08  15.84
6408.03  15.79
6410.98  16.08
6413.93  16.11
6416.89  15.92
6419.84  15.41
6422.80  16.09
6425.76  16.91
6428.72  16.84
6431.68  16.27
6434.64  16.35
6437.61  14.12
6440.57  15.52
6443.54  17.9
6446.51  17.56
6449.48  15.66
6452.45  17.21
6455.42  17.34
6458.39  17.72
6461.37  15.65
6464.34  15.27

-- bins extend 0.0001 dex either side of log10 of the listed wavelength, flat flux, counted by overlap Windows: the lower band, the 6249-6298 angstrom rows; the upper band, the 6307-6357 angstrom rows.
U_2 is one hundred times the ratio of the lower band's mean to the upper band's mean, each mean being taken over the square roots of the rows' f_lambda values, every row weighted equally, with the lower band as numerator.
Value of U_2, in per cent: 90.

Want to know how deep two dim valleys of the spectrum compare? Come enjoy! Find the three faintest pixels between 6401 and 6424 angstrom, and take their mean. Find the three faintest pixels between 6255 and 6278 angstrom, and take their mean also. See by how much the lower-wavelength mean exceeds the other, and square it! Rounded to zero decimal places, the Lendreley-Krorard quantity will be 20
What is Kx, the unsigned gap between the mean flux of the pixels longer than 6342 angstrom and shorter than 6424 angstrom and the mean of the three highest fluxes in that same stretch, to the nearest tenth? 1.2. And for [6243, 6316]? 1.8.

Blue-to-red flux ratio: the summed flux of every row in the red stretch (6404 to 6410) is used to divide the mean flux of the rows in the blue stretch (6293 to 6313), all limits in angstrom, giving 0.42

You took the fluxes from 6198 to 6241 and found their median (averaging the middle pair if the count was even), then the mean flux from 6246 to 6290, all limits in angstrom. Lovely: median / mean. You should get 0.88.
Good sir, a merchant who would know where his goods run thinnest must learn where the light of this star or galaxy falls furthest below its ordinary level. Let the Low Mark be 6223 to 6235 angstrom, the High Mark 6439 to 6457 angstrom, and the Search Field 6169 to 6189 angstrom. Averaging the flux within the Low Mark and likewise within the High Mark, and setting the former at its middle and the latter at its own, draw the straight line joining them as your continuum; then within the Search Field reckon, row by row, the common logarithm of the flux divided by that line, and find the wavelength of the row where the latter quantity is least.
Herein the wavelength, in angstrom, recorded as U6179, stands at 6187.63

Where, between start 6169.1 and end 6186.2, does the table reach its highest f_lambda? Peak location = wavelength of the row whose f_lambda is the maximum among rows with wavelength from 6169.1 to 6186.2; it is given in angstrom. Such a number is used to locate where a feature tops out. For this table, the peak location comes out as 6176.24 angstrom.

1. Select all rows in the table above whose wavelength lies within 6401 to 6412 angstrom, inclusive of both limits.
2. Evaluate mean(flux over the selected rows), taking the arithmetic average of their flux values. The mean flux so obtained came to 16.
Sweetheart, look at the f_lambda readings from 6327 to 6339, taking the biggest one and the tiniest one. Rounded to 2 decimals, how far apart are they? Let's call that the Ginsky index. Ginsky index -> 1.02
